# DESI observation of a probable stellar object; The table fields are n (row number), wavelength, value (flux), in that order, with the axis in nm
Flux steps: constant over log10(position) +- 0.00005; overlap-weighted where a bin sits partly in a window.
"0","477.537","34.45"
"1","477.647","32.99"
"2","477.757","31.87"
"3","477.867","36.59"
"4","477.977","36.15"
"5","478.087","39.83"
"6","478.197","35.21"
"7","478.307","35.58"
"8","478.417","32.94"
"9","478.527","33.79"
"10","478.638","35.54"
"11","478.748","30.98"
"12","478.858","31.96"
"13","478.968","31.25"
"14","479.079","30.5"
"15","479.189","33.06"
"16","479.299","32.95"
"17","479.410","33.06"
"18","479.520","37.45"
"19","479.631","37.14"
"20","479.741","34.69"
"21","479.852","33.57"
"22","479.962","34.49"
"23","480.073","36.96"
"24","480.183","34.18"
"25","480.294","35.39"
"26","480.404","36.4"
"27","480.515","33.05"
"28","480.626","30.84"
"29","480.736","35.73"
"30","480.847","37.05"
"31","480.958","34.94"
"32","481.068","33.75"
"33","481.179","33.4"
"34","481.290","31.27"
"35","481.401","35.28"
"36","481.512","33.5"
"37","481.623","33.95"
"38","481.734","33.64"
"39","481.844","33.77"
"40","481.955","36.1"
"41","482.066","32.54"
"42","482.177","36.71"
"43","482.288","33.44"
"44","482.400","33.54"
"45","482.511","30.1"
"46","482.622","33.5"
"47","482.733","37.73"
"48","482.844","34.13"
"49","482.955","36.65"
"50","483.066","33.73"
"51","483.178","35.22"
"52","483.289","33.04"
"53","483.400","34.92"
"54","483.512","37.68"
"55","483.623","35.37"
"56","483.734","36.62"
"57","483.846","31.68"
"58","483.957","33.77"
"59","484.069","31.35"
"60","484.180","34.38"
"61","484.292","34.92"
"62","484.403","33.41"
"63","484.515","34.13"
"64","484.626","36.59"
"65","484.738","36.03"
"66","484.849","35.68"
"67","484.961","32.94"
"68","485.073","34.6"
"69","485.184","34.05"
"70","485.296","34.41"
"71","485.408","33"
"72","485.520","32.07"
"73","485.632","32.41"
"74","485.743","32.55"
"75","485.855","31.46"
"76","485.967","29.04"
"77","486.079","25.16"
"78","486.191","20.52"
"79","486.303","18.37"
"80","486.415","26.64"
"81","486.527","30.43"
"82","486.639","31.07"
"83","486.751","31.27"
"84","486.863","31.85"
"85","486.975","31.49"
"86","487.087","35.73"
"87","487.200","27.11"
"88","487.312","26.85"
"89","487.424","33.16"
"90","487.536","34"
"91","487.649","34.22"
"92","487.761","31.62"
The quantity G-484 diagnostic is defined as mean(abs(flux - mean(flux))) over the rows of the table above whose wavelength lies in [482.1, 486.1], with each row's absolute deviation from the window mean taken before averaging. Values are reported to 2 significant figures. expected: 1.8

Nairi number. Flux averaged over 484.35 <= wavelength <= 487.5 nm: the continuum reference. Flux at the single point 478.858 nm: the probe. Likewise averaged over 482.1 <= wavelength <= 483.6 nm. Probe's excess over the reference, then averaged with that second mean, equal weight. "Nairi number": 17.7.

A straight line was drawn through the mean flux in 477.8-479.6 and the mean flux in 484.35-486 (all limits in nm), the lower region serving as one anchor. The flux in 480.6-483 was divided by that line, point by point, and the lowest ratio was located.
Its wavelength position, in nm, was 482.511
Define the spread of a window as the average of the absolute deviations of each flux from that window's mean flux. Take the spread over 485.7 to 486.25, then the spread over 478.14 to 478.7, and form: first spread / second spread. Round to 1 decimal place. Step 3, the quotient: 3.9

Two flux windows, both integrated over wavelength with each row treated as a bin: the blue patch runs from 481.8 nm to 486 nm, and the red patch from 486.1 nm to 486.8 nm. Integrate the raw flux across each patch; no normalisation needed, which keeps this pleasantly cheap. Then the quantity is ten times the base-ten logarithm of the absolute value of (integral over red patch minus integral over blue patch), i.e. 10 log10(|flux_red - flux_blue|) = 21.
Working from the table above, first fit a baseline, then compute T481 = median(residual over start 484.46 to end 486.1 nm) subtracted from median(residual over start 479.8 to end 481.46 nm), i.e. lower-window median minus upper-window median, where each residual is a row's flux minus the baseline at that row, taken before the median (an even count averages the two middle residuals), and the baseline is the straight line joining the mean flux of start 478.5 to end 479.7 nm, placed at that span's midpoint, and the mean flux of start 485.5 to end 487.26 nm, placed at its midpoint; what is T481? -1.7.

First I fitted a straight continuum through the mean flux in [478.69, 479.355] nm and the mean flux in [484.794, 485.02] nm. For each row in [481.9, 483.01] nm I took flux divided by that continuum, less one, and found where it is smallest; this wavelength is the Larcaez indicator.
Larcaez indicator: 482.511 nm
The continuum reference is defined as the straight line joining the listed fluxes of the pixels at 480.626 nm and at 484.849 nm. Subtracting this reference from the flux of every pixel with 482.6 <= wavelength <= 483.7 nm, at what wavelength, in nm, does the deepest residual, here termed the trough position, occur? 483.289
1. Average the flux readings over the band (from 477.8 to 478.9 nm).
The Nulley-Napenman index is 34.9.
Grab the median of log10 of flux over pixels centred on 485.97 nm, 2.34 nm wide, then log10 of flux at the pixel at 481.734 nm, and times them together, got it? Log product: 2.30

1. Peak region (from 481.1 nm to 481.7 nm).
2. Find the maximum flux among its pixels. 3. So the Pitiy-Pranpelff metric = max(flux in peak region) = 35.28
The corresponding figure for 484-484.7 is 36.59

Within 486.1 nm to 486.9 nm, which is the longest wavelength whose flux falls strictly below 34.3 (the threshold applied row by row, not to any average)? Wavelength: 486.863 nm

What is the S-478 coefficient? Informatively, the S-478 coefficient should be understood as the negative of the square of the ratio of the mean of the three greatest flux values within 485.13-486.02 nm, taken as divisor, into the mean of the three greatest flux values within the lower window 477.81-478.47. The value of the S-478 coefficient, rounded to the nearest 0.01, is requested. -1.23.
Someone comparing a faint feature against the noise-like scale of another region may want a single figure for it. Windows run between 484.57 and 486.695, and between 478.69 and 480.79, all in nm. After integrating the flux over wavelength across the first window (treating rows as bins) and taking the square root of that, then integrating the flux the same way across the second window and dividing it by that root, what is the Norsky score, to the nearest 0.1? 8.8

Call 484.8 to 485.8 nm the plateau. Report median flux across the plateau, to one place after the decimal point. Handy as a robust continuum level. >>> 33.0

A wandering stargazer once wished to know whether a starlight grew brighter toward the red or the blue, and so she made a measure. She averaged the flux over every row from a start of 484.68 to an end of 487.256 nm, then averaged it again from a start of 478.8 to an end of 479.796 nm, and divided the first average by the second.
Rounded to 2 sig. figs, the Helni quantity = 0.92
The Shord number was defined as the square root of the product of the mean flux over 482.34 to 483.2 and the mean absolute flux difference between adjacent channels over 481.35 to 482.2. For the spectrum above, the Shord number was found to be 7.9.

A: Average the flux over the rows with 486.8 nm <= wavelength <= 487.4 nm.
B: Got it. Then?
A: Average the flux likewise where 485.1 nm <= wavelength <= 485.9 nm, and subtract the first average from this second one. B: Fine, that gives 2.2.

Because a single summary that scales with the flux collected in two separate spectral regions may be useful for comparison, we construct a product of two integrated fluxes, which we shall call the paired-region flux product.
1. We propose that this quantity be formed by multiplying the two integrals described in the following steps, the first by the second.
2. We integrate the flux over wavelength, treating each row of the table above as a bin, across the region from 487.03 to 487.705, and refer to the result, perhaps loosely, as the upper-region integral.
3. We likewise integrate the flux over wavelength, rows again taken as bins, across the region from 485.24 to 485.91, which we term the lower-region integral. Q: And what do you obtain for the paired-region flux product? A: 470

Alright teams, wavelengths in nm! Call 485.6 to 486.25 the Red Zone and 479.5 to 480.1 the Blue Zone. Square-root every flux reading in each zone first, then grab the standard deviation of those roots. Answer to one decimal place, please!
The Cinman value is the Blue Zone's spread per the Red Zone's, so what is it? 0.3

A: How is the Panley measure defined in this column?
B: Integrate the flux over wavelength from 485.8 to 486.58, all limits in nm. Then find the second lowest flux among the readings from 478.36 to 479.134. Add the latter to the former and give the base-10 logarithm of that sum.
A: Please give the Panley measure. 1.71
